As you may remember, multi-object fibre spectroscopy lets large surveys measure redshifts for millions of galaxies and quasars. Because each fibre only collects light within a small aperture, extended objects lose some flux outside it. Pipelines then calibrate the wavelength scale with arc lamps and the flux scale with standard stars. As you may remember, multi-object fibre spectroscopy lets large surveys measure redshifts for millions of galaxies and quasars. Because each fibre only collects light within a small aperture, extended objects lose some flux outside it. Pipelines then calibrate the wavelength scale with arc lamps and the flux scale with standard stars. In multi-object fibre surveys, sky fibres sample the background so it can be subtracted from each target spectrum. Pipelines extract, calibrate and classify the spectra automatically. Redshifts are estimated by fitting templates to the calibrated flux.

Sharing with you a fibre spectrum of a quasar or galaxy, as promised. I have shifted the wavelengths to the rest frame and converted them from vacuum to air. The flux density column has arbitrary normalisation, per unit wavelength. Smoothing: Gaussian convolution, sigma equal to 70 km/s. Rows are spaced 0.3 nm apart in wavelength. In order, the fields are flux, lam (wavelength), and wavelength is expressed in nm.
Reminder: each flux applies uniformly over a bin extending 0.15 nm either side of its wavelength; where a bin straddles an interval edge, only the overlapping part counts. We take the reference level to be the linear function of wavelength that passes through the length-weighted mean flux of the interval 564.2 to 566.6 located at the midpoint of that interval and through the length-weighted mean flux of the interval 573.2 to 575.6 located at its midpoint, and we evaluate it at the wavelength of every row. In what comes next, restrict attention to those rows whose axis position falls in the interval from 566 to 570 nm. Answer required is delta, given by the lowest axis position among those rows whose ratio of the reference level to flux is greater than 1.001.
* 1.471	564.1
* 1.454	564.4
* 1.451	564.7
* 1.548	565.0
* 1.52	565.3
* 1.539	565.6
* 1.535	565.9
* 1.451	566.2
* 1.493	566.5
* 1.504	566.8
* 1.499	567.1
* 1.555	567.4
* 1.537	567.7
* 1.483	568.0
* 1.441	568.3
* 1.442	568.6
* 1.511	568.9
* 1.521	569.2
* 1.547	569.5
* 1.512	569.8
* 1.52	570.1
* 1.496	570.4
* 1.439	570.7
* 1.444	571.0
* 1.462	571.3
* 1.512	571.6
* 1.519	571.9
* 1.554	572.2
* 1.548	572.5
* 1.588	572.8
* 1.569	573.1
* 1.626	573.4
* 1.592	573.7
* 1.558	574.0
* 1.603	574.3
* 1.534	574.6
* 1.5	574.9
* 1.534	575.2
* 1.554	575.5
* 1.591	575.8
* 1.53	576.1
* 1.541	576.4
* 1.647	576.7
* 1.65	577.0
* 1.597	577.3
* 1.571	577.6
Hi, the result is 566.2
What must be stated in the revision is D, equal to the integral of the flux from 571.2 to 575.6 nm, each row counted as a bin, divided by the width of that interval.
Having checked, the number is 1.55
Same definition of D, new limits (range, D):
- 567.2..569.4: 1.50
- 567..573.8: 1.52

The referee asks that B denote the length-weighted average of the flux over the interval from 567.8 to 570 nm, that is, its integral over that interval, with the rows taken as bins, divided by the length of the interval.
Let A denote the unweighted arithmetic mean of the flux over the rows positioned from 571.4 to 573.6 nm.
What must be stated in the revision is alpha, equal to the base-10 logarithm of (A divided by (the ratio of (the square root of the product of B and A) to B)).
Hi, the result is 0.184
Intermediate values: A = 1.559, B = 1.50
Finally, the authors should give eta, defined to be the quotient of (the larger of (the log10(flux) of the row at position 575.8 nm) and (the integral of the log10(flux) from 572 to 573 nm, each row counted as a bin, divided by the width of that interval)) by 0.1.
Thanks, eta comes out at 2.02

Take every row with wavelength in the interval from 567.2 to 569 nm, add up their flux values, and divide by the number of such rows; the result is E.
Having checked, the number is 1.49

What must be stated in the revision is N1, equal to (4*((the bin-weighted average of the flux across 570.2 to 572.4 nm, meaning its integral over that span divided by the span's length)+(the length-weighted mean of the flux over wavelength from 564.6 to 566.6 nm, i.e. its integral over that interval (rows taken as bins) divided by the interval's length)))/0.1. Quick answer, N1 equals 120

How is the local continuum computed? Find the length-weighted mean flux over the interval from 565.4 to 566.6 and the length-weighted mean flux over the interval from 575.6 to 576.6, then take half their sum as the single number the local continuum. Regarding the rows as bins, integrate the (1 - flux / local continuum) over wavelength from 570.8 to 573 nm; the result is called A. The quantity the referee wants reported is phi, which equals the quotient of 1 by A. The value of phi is 48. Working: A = 0.021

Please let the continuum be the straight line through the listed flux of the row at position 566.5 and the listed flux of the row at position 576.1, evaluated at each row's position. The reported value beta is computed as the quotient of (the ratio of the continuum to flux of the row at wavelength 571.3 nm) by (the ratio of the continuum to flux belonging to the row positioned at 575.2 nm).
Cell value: 1.04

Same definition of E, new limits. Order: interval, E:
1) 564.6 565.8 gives 1.51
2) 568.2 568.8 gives 1.44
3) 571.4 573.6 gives 1.56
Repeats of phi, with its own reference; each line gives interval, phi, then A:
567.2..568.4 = 50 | 0.020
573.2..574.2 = -26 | -0.039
